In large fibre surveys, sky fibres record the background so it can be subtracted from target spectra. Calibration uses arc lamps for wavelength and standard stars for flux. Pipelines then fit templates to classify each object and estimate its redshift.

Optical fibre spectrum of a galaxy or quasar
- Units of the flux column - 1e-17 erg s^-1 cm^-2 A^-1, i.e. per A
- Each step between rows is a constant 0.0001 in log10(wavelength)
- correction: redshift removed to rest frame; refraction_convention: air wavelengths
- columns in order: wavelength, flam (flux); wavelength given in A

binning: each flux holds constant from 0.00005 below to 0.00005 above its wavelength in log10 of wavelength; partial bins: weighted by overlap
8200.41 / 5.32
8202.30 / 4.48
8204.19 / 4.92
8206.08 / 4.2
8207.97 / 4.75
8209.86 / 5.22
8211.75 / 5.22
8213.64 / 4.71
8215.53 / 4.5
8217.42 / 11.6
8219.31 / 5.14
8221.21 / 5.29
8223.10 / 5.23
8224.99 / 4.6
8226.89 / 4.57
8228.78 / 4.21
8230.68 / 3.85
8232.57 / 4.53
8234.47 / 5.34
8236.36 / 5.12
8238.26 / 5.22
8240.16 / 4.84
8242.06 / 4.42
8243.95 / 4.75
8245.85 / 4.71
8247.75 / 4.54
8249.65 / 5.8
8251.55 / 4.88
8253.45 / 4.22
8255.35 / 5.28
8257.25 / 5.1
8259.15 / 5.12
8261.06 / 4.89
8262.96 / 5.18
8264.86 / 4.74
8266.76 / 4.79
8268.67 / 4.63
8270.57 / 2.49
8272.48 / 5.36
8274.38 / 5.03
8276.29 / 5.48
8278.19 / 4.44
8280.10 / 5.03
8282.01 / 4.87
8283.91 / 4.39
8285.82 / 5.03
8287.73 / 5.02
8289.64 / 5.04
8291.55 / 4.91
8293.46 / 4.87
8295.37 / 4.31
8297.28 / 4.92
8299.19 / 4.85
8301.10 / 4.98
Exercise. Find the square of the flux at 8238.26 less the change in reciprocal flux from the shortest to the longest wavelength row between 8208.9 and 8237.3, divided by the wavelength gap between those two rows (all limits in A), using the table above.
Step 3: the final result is 27.2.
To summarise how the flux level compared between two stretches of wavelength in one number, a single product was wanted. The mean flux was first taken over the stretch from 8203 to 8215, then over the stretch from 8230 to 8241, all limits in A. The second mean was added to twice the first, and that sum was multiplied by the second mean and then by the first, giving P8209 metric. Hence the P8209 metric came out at 338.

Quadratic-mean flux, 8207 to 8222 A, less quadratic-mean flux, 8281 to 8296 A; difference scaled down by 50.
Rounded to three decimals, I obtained 0.028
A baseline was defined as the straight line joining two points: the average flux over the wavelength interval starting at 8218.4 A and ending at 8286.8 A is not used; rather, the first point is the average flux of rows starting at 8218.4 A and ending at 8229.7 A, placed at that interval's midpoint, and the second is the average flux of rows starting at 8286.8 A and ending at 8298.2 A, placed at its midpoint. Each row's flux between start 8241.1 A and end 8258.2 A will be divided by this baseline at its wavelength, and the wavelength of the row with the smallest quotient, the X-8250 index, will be 8253.45 A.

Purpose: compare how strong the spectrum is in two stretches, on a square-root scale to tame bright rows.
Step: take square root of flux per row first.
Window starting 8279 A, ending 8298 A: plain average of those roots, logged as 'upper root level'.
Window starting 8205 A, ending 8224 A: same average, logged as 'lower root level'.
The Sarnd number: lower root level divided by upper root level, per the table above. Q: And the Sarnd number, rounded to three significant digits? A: 1.06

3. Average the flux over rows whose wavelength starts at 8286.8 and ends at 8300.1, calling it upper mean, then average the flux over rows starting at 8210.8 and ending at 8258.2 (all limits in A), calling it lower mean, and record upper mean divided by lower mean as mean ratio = 0.95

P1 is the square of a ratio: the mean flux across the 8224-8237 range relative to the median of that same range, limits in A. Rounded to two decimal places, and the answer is 1.01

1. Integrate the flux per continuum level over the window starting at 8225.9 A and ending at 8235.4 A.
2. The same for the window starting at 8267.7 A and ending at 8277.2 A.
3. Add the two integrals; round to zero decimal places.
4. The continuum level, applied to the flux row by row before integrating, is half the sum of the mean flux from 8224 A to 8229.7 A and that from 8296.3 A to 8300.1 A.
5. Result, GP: 18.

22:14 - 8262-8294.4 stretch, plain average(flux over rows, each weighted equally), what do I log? 4.78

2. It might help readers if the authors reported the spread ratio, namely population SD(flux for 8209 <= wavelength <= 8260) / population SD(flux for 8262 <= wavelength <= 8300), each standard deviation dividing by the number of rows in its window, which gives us 2.2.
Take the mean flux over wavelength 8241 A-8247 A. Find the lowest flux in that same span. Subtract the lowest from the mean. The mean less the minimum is 0.21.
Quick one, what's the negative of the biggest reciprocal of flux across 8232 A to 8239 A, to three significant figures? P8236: -0.221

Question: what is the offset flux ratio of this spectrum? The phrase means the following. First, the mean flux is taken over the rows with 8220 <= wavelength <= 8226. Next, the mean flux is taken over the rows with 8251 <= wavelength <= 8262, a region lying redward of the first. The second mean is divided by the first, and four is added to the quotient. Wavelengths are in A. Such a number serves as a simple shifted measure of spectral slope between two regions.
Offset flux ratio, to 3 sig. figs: 4.98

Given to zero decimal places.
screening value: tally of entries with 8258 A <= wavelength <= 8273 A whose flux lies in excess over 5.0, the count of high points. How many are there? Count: 3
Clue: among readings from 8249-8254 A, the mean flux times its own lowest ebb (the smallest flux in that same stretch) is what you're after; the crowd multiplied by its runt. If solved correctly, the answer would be 21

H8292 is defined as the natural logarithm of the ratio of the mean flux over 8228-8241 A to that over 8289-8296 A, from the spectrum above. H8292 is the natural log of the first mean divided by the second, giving -0.01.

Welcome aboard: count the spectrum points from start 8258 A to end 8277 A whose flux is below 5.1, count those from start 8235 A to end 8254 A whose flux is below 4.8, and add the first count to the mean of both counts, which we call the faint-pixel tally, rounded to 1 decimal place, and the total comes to 11.5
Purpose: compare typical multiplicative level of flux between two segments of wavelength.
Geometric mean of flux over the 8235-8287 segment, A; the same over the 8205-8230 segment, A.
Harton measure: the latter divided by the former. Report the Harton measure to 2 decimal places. 1.07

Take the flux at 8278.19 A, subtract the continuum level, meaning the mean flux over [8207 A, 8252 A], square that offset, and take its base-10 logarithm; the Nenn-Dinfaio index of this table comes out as -0.3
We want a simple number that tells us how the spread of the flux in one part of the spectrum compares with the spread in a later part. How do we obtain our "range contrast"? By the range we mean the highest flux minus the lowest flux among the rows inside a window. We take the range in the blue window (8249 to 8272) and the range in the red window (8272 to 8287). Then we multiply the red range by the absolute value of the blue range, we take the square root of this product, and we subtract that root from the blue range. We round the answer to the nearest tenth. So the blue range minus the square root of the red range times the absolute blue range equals 1.4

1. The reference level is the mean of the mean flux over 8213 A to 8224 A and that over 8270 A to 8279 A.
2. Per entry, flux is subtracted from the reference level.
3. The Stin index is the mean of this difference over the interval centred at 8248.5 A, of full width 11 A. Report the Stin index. 0.5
